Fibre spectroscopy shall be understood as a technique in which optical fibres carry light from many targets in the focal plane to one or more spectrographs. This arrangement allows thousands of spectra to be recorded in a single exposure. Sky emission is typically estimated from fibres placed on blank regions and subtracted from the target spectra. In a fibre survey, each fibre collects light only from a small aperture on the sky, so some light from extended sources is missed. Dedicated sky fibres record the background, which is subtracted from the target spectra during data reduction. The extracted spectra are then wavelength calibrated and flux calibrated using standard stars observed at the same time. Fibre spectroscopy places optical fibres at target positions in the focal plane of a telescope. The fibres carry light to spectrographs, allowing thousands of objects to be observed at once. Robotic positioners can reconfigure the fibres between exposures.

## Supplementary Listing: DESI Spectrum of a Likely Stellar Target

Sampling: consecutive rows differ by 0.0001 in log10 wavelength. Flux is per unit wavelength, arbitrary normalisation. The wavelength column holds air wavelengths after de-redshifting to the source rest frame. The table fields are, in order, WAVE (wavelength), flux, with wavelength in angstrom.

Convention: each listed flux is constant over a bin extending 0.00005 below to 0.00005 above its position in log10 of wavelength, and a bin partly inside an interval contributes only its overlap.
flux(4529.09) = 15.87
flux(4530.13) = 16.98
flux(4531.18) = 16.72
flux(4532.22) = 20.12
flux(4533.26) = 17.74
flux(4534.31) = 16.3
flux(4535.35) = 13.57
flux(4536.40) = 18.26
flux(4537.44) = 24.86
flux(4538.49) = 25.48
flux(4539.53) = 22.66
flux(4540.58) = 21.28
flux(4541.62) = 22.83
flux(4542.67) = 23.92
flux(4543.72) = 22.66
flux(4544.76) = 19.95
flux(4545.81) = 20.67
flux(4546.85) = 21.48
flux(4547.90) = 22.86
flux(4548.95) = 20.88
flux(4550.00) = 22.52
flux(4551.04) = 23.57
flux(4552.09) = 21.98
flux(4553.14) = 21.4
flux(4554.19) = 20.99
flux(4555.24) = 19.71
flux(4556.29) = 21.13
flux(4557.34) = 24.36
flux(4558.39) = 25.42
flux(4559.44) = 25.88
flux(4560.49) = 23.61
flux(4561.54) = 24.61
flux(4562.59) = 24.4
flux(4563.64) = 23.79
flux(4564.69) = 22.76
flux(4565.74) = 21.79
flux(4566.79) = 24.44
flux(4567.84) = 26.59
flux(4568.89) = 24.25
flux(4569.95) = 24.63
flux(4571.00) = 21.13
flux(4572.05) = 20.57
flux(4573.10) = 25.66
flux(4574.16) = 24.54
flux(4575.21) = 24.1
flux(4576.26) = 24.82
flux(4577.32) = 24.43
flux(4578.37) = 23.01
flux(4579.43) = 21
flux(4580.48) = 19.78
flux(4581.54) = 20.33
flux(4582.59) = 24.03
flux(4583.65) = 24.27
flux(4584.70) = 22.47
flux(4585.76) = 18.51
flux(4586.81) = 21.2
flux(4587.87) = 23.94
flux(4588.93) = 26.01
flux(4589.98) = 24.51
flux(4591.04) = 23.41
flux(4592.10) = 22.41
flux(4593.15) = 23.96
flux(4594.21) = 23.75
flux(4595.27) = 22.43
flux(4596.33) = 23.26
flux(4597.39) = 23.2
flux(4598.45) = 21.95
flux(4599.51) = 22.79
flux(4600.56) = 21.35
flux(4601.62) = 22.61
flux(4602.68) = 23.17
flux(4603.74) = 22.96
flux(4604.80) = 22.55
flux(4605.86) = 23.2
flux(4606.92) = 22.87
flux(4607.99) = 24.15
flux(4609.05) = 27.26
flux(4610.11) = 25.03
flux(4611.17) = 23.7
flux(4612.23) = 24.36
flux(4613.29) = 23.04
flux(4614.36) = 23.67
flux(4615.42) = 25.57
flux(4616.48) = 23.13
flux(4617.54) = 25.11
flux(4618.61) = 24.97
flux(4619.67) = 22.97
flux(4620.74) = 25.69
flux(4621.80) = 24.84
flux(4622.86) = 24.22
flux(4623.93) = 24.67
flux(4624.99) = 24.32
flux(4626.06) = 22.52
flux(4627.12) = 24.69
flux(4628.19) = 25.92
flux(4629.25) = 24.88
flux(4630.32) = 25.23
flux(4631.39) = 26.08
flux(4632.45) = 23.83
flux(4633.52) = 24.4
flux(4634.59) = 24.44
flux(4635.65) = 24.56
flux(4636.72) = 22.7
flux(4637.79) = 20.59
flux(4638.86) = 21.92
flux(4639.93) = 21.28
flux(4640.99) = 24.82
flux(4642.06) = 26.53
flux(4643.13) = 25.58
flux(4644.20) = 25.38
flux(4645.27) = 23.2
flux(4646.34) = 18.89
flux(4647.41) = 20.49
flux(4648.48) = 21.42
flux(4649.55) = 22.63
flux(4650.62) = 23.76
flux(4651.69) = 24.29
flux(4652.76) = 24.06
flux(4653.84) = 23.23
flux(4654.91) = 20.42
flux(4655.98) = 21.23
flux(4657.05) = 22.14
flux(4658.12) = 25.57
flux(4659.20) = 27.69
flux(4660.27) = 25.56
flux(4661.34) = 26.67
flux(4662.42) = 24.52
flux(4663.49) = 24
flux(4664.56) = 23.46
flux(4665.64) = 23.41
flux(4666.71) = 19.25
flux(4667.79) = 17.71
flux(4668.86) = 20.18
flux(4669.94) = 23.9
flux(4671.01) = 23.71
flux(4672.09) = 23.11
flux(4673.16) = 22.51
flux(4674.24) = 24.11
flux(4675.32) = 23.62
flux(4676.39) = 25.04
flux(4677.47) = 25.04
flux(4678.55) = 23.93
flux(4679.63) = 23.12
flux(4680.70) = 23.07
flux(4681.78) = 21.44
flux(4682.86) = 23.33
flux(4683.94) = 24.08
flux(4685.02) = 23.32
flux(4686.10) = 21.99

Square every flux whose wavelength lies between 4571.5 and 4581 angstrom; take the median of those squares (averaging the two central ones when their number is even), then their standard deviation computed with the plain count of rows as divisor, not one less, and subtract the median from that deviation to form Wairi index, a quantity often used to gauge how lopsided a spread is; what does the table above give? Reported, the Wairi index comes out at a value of -490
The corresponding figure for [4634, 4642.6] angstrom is -467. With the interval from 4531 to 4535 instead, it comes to -243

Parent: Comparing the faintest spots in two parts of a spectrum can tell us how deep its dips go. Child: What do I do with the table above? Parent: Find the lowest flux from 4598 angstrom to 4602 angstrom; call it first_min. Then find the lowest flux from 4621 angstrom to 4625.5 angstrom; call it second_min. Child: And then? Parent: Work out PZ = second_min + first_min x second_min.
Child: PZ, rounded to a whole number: 541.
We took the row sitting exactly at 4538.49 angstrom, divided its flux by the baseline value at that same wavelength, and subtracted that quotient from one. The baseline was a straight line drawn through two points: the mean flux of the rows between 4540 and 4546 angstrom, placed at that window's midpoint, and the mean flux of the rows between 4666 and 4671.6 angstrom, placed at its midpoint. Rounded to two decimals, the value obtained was -0.16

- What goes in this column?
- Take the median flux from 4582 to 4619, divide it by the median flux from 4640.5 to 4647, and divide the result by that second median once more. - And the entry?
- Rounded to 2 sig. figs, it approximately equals 0.037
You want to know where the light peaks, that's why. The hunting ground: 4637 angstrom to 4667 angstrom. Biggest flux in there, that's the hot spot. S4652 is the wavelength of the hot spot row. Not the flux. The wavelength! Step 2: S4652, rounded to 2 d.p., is 4659.20 angstrom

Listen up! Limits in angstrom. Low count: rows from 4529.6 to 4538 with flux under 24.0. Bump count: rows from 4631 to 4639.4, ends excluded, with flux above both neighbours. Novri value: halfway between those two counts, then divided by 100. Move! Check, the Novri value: 0.0400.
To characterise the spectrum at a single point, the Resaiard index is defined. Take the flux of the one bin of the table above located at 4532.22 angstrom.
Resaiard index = 20.12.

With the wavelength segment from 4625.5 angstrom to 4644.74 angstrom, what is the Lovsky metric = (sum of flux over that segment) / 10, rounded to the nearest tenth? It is 43.5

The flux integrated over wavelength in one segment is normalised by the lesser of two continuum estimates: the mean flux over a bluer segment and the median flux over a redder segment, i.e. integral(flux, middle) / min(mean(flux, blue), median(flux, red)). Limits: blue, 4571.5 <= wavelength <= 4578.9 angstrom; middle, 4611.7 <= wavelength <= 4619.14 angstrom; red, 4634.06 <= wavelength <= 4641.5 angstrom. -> 7.95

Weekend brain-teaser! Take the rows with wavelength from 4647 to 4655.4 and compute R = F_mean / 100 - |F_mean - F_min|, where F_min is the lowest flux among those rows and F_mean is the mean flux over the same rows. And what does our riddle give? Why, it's -1.9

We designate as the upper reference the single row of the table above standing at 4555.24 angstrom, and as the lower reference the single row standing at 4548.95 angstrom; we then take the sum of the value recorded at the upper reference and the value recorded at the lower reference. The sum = 41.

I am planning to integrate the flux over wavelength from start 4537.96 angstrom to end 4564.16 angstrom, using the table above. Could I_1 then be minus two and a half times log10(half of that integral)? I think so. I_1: -6.18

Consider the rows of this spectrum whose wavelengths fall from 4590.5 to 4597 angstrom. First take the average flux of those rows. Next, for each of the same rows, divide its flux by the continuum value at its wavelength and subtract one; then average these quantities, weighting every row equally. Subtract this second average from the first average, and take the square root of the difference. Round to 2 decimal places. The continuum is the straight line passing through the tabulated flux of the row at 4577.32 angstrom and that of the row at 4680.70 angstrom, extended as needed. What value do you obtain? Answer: 4.82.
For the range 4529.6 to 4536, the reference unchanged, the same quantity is 4.15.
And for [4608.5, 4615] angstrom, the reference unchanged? 4.95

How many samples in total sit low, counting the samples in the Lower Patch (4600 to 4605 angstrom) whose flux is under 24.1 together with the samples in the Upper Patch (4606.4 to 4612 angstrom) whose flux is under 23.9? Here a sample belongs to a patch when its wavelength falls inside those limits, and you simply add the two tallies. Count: 7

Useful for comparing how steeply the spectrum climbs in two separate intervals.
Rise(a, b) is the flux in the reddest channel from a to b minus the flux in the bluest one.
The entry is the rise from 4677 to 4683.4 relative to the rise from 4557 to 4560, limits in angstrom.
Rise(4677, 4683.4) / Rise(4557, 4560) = -1.1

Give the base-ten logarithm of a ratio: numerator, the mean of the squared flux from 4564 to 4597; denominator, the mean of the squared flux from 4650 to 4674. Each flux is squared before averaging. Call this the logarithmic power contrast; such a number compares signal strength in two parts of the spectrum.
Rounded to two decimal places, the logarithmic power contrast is 0.00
